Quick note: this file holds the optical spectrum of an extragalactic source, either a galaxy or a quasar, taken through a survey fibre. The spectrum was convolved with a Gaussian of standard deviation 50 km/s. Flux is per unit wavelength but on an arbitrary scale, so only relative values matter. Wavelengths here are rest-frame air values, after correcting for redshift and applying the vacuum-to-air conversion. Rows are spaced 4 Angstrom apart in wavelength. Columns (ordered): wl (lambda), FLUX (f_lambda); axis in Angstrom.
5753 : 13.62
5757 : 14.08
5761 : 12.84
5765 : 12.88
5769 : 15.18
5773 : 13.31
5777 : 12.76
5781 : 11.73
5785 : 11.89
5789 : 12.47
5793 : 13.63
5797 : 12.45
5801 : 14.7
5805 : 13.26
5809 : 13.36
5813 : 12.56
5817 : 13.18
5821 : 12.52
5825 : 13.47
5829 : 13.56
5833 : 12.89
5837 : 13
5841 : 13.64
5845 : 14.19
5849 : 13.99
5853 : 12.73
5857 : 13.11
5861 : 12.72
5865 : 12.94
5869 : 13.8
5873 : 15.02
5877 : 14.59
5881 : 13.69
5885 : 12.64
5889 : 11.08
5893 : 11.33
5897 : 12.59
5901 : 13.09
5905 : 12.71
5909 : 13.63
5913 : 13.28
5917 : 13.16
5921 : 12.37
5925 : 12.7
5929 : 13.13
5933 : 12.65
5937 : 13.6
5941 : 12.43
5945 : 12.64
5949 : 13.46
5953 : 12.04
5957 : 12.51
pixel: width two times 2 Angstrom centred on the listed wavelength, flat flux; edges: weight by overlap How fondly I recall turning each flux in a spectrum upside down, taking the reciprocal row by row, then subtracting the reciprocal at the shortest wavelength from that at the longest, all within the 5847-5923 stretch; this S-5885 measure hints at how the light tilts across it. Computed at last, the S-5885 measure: 0.009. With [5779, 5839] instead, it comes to -0.008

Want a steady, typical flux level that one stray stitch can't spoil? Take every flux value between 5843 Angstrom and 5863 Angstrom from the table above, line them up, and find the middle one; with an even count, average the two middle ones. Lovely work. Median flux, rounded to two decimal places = 13.11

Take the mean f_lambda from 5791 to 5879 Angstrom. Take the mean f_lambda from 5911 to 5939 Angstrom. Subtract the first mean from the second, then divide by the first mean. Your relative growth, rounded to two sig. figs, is -0.033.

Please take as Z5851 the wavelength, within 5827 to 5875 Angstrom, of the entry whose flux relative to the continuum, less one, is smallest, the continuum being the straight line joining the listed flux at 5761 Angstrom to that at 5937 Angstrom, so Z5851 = 5861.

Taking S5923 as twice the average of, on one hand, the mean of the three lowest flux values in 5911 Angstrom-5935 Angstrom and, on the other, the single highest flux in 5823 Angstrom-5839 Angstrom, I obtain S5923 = 26.1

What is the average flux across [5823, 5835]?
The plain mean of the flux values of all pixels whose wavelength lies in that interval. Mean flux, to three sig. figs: 13.3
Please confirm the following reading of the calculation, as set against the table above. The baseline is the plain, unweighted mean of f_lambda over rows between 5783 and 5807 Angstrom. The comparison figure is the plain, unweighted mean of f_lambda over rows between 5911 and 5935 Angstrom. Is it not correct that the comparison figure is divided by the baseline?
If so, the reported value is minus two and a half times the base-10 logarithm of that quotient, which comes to 0.02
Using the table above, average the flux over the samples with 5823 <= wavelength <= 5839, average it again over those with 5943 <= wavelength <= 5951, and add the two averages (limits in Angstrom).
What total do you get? 26.3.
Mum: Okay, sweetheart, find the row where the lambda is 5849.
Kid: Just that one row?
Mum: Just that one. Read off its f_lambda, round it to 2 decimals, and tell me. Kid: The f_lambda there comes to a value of 13.99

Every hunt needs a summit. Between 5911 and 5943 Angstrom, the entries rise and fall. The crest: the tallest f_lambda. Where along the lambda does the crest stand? 5937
